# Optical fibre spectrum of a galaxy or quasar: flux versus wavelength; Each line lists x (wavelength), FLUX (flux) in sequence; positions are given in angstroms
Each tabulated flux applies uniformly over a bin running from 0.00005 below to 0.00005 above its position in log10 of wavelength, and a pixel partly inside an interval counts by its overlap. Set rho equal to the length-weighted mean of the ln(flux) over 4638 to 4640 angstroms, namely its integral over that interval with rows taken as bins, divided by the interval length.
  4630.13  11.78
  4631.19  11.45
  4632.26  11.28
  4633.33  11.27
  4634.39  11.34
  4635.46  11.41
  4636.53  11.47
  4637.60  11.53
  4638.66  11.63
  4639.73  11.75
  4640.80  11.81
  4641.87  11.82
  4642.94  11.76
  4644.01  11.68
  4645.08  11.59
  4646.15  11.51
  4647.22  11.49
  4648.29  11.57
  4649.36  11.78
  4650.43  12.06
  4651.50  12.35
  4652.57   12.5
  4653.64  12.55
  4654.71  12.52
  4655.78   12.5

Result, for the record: 2.465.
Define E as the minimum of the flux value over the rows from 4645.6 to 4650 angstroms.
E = 11.49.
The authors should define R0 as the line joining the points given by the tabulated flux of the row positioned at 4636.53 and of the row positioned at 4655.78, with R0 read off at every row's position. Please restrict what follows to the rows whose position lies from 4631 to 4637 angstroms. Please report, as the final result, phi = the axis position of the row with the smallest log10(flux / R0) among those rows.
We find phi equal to 4633.33 angstroms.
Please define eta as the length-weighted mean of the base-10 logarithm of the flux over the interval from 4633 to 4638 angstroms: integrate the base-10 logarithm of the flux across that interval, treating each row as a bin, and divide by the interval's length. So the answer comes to 1.06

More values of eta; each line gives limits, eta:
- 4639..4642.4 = 1.07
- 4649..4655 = 1.09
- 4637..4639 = 1.07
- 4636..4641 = 1.07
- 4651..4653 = 1.09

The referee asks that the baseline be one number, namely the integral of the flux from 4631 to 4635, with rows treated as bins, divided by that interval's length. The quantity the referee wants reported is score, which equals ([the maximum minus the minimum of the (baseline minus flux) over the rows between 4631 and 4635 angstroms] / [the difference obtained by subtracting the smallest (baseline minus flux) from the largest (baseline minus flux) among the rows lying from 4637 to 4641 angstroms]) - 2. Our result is -1.4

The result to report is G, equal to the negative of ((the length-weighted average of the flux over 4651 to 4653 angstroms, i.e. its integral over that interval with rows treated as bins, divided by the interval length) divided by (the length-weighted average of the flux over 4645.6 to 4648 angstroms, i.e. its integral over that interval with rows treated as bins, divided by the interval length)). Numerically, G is -1.08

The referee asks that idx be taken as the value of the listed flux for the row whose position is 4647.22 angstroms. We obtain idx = 11.49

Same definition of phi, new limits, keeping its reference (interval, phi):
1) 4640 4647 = 4646.15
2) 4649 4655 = 4649.36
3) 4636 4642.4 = 4636.53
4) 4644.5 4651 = 4647.22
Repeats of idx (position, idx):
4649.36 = 11.78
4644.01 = 11.68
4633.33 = 11.27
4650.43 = 12.06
